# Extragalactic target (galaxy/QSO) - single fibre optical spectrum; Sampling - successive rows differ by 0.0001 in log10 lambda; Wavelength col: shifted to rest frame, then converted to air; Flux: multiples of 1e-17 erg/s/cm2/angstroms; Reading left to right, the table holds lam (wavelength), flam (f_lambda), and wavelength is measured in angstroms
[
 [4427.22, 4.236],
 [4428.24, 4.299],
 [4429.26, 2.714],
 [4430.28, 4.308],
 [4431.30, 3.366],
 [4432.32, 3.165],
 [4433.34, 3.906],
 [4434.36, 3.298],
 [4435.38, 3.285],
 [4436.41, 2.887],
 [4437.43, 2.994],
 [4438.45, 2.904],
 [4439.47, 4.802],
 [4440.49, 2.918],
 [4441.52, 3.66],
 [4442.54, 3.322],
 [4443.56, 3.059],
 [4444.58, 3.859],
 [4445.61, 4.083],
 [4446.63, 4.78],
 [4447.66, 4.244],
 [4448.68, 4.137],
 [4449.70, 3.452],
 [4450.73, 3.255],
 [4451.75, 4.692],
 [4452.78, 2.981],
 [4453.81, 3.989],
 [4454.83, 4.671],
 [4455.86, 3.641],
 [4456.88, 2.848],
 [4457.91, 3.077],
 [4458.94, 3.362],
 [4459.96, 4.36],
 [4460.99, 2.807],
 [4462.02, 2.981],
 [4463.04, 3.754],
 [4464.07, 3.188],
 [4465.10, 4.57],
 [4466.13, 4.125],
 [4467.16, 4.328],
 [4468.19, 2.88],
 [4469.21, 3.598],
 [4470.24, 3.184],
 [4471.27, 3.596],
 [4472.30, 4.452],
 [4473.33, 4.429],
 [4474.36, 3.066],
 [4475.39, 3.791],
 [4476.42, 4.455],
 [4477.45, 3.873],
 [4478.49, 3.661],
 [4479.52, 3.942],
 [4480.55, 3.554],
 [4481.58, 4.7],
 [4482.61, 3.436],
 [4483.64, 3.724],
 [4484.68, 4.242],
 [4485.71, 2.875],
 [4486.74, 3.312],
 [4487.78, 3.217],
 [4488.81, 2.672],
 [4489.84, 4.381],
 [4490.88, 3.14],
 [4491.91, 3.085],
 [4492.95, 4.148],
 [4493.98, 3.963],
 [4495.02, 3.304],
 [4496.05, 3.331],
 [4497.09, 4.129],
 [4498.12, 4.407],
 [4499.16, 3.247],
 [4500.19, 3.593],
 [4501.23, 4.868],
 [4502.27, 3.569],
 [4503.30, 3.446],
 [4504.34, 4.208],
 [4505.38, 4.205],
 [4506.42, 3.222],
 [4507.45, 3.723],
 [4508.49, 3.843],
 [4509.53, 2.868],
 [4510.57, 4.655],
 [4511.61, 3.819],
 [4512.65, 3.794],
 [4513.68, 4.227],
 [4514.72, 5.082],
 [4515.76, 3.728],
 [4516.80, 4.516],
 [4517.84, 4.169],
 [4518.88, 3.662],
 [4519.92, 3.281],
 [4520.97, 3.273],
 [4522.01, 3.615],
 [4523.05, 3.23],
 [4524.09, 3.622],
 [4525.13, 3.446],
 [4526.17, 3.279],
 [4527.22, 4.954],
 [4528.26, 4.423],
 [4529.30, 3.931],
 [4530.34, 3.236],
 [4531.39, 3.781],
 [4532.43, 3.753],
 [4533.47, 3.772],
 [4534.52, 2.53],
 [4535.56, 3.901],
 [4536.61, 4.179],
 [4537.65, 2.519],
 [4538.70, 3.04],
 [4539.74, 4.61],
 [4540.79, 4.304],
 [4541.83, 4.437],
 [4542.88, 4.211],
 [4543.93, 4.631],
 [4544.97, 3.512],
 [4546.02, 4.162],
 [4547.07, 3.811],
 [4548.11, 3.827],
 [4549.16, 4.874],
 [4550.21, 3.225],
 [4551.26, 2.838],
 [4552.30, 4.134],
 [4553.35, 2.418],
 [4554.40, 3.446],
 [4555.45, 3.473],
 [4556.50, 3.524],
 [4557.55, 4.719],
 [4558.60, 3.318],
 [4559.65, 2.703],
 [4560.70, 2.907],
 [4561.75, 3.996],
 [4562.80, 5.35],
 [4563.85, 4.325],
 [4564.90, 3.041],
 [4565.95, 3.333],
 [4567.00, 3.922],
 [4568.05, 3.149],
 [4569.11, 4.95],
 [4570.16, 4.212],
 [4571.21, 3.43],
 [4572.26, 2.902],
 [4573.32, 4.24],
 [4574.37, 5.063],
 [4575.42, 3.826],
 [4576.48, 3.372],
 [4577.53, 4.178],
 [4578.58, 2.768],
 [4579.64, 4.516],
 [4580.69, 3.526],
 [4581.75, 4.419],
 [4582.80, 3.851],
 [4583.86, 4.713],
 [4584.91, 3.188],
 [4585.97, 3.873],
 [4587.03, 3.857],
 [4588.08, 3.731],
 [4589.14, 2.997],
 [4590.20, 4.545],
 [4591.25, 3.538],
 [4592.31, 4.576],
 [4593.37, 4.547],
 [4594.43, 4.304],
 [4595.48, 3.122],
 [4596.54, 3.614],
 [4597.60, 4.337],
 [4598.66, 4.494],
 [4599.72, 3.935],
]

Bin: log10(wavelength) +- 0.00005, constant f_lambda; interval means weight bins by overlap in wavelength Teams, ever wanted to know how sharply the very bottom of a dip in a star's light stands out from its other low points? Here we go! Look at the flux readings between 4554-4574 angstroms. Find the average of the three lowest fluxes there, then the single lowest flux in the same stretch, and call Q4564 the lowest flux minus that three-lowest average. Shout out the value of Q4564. -0.13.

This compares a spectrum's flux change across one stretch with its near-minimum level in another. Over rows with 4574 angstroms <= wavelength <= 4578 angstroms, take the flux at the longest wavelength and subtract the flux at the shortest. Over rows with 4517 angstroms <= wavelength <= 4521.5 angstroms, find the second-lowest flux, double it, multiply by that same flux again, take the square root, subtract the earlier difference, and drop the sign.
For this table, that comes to 5.5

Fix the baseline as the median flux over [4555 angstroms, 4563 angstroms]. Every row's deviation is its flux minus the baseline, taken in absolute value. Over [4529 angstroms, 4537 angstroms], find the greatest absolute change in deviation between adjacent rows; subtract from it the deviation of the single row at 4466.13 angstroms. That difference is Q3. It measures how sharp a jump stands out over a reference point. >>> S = 0.1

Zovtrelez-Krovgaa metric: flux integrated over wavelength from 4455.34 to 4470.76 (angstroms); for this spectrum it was 54.2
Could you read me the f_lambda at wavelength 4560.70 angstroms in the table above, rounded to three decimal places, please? 2.907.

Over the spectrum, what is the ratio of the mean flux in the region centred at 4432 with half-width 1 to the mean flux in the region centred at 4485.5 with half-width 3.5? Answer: 0.97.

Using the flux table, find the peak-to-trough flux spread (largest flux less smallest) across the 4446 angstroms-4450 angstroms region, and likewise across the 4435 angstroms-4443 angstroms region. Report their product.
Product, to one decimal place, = 2.5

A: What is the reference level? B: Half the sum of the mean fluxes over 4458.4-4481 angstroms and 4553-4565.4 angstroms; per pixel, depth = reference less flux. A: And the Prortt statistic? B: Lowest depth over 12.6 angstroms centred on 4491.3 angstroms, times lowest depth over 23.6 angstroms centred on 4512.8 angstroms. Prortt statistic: 1.0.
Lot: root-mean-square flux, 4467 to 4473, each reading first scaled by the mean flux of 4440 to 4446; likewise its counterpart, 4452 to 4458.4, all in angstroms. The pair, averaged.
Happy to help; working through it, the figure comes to 1.05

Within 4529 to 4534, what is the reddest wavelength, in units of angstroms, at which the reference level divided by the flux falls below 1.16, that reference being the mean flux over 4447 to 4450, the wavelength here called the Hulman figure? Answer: 4533.47 angstroms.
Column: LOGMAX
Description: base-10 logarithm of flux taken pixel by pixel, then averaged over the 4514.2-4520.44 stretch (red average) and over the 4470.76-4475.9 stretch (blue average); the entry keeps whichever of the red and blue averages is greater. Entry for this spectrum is 0.605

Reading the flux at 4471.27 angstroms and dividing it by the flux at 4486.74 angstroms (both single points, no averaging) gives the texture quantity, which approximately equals 1.09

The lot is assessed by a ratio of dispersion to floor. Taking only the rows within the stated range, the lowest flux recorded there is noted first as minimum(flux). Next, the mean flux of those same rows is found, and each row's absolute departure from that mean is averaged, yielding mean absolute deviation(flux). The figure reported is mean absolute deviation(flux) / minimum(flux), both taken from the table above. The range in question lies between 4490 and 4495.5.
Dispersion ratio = 0.14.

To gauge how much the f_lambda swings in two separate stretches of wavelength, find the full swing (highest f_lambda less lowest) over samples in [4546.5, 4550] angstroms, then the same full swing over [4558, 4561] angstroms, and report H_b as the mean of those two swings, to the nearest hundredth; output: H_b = 0.84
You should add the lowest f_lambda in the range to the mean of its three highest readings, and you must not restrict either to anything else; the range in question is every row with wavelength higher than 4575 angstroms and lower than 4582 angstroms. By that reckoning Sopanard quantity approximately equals 7.14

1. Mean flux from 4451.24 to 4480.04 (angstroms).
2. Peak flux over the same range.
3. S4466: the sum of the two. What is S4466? 8.4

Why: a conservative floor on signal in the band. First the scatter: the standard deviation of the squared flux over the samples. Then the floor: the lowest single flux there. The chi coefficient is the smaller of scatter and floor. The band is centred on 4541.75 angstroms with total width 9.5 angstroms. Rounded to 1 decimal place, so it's 2.5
